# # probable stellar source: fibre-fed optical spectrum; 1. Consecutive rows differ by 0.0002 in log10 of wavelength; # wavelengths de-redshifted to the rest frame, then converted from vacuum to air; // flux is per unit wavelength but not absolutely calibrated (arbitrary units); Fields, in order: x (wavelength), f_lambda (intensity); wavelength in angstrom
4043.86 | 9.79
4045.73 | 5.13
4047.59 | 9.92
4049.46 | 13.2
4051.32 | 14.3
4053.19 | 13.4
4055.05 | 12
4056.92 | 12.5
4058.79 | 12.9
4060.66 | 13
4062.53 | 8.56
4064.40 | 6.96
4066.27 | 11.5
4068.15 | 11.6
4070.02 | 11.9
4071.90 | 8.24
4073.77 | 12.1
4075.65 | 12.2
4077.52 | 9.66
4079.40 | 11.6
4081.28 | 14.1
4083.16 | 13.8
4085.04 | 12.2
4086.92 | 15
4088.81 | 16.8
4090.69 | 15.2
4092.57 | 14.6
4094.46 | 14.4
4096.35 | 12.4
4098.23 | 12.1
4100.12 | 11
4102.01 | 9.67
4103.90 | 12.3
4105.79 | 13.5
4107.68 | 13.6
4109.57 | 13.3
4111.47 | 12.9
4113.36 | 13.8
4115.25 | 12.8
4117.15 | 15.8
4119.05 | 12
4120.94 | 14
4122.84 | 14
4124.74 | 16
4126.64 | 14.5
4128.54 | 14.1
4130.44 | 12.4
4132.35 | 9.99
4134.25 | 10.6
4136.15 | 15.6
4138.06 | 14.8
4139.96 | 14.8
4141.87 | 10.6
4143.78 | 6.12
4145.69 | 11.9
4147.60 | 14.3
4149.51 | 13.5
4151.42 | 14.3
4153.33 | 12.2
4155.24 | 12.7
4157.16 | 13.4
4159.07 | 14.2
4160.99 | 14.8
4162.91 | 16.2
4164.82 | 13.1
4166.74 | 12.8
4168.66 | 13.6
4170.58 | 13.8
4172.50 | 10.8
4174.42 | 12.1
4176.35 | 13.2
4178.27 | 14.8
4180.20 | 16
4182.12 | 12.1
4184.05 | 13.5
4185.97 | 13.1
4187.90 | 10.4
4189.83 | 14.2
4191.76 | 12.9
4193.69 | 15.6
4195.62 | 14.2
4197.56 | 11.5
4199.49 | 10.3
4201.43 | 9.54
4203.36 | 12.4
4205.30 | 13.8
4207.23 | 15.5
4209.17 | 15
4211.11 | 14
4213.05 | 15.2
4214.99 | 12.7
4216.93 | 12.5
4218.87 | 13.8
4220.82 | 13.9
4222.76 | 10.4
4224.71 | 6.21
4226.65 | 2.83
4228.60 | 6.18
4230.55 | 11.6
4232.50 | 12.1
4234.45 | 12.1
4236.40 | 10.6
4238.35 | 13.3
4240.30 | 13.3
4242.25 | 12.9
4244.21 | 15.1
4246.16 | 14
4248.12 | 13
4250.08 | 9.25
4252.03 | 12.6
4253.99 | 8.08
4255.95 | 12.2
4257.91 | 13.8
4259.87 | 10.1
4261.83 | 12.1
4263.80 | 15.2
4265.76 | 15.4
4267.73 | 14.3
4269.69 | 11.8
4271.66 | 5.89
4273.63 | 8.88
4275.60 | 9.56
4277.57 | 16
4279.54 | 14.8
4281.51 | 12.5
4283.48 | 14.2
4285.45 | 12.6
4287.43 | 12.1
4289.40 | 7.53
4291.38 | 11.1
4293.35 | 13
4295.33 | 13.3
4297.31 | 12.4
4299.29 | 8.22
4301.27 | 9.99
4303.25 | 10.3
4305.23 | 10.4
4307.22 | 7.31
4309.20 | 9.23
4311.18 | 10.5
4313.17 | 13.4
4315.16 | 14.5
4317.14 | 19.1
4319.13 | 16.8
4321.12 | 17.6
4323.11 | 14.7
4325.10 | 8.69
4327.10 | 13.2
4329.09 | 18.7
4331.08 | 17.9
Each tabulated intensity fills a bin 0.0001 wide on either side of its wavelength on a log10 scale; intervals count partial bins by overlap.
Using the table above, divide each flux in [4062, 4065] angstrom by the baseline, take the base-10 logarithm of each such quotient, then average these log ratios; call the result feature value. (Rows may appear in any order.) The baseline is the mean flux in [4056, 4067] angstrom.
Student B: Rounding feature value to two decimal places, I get -0.15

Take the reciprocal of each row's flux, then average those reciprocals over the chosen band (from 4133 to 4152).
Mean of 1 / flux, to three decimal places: 0.085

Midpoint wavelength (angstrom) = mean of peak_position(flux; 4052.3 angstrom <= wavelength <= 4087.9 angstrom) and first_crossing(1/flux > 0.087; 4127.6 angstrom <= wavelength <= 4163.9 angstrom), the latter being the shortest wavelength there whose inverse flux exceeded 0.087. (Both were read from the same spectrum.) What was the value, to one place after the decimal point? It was 4109.6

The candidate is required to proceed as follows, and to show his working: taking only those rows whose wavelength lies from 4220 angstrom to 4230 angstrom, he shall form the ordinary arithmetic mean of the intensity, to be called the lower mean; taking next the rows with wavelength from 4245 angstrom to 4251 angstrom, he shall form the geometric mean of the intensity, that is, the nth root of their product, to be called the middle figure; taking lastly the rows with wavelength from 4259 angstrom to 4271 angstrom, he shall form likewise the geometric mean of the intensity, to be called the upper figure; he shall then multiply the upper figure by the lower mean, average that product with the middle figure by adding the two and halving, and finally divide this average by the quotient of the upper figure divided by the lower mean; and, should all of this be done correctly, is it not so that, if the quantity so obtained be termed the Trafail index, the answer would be 35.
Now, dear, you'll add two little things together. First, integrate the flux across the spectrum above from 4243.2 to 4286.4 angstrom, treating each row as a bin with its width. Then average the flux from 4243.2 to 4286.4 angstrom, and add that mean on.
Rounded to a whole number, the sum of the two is 545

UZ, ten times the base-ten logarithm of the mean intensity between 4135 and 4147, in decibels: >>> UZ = 10.9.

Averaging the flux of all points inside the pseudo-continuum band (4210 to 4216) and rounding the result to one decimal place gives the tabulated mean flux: 14.0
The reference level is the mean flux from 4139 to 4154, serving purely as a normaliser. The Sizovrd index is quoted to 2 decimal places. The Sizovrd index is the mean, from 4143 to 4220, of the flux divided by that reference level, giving 1.08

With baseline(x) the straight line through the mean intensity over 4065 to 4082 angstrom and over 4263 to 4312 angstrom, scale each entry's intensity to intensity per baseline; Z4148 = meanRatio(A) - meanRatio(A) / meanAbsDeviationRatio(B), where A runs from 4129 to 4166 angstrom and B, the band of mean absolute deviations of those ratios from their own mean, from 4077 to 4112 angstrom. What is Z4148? -7.8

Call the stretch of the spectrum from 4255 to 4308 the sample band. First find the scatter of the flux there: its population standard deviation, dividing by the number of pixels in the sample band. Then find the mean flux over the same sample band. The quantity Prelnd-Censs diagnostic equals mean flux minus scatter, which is 9.1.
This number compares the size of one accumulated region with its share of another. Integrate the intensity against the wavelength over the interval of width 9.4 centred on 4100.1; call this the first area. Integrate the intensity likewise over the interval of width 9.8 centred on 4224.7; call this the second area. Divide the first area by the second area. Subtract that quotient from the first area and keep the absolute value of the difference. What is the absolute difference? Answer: 107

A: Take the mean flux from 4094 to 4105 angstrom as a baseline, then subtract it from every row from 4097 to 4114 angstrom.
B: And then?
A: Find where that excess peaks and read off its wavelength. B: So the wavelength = 4113.36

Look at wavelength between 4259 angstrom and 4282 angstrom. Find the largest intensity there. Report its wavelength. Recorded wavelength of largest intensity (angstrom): 4277.57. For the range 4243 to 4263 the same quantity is 4244.21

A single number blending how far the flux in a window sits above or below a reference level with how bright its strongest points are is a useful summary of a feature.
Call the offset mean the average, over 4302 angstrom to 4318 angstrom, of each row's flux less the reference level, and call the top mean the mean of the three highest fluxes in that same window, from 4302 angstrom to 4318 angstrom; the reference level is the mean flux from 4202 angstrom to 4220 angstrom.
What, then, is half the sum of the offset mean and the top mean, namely 6.82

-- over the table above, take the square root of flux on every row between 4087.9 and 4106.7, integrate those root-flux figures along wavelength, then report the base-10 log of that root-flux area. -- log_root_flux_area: 1.83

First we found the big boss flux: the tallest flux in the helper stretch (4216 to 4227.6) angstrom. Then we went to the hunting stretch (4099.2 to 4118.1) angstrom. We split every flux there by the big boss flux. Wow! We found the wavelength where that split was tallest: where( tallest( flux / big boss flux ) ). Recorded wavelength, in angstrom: 4117.15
